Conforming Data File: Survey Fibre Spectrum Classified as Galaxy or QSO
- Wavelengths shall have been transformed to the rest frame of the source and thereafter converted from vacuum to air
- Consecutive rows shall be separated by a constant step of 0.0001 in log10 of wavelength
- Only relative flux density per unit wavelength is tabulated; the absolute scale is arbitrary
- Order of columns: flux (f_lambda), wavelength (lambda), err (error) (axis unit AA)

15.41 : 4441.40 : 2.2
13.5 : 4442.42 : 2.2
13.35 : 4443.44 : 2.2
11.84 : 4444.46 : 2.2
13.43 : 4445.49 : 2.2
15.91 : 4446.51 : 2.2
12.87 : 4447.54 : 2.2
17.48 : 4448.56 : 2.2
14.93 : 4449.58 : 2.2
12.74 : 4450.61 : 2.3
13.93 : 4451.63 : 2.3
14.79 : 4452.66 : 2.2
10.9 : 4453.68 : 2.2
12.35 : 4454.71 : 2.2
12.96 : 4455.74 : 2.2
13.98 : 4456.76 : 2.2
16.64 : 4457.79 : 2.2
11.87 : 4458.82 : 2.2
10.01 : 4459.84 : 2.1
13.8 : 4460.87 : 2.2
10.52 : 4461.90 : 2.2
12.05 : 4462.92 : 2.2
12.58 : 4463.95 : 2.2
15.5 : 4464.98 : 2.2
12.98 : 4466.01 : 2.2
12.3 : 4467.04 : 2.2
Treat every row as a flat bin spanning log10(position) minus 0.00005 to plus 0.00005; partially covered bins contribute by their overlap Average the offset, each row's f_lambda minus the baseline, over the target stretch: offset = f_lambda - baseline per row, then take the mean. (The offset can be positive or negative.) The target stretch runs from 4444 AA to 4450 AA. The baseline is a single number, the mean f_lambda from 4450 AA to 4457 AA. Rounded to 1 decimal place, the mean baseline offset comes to 1.3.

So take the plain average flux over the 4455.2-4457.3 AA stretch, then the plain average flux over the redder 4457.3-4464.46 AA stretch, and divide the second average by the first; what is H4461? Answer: 0.93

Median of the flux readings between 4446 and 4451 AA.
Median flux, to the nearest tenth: 14.9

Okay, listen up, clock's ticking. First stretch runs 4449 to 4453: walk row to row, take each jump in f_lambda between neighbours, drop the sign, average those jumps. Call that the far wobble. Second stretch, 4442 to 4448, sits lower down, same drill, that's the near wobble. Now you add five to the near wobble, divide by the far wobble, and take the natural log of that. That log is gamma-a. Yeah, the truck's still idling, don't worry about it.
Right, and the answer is 1.6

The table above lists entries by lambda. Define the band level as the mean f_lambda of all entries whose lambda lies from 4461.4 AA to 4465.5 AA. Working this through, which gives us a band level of 12.7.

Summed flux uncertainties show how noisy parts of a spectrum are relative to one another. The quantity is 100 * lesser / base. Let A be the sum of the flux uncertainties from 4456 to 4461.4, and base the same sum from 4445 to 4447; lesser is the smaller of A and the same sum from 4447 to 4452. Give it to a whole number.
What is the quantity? 248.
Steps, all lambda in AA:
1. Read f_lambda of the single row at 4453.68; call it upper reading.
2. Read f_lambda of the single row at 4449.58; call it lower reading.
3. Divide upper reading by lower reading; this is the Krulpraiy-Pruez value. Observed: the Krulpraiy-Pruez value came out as 0.73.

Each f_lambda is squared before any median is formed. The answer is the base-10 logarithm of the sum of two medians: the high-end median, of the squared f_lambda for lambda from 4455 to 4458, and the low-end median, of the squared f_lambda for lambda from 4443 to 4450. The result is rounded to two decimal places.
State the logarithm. 2.57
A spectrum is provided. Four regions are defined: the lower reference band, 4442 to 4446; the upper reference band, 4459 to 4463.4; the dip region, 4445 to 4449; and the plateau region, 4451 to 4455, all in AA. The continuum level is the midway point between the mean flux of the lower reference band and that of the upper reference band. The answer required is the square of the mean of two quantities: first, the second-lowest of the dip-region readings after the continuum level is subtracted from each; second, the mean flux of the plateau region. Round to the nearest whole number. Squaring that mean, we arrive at 50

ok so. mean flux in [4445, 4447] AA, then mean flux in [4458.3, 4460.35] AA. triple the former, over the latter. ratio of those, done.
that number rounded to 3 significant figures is 4.02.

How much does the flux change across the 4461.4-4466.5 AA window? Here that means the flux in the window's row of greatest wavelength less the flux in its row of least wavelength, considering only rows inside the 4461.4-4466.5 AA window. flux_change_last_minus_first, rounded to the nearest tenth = 2.5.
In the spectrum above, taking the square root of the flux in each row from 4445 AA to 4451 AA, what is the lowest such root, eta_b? 3.6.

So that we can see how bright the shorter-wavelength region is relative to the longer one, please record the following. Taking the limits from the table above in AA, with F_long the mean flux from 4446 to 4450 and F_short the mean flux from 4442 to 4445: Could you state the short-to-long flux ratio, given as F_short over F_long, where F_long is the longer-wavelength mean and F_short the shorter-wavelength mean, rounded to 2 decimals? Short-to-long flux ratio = 0.84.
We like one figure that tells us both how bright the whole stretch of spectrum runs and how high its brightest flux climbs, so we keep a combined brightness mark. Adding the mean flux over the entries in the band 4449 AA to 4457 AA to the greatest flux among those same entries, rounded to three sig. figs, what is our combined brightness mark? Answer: 28.3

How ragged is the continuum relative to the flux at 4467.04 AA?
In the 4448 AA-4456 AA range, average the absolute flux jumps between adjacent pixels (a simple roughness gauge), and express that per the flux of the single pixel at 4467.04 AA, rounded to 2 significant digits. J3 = 0.15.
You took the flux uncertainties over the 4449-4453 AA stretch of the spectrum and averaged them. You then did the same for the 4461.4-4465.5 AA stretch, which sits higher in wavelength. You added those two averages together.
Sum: 4.45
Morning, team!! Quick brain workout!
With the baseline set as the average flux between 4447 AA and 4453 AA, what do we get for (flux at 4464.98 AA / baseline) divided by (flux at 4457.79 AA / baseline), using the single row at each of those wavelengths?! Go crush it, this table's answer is 0.93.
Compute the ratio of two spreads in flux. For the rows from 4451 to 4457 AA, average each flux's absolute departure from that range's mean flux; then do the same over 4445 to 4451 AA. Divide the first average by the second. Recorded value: 0.7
